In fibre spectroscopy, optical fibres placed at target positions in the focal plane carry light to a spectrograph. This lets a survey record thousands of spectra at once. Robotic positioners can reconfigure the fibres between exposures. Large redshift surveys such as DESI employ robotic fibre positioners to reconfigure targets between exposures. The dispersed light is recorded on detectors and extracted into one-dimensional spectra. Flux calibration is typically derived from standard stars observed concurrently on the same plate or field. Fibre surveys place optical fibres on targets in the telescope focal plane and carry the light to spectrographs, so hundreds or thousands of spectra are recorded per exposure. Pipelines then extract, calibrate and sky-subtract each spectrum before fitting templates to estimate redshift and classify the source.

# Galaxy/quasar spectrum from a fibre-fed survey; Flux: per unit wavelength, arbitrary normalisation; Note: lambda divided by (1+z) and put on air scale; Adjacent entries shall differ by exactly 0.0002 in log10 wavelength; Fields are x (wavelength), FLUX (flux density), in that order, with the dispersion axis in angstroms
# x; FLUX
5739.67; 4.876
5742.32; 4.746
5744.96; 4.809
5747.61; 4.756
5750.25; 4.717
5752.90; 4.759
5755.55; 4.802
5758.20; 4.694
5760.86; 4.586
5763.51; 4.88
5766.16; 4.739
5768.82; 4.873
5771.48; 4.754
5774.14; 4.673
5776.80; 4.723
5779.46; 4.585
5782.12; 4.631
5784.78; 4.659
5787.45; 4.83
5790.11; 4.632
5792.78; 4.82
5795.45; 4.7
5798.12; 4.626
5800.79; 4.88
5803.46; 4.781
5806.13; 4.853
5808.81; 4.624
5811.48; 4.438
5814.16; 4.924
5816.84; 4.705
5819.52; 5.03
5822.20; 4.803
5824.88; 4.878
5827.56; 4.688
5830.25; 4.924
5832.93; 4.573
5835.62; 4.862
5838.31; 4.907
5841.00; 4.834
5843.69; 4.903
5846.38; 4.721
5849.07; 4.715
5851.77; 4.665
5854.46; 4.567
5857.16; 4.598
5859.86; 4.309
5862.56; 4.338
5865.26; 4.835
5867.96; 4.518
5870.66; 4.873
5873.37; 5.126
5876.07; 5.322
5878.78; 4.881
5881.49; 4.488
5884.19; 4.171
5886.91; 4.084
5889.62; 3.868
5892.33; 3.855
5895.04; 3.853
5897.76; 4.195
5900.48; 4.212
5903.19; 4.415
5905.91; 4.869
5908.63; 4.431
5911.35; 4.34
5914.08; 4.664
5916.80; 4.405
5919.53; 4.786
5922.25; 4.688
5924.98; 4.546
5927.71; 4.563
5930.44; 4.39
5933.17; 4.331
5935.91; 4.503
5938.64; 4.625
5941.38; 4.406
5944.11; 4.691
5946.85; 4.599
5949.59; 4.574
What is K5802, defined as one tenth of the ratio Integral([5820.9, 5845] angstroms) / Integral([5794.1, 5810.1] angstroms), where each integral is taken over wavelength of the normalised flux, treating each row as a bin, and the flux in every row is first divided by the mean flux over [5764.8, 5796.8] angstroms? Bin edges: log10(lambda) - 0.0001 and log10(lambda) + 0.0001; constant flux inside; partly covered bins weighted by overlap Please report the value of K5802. 0.15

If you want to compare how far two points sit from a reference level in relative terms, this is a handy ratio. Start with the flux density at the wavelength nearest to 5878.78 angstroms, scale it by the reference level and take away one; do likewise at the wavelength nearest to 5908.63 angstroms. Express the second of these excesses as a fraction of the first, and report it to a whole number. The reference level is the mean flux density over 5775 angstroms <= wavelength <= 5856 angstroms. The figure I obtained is -2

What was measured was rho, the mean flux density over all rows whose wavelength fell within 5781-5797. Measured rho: 4.71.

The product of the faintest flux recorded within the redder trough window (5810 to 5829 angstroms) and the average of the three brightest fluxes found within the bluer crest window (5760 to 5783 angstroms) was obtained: 21.5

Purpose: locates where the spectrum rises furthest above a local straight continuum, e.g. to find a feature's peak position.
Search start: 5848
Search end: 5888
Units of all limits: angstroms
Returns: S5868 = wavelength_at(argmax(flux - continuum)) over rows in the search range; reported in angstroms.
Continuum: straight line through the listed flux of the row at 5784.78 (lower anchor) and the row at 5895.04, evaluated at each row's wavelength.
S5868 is 5876.07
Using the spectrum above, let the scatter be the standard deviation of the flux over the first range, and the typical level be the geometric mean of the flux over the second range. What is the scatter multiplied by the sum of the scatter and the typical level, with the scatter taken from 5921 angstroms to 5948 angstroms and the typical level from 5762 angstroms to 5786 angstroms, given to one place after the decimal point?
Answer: 0.6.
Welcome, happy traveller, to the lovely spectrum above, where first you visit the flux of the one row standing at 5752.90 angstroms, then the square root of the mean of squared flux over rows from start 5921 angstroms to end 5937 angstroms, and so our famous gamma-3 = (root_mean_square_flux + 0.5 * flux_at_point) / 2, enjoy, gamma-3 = 3.44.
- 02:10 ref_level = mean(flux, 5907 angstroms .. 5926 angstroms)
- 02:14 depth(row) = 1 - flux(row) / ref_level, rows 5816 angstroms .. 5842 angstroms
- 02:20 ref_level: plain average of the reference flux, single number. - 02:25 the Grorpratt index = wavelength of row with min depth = 5819.52 angstroms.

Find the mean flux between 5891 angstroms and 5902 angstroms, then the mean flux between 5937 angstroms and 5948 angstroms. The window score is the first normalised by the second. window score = 0.88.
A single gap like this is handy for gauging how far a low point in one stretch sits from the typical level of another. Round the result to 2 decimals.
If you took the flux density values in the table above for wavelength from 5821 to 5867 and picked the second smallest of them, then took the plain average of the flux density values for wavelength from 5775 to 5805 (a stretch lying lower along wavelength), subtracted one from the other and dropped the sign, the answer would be 0.38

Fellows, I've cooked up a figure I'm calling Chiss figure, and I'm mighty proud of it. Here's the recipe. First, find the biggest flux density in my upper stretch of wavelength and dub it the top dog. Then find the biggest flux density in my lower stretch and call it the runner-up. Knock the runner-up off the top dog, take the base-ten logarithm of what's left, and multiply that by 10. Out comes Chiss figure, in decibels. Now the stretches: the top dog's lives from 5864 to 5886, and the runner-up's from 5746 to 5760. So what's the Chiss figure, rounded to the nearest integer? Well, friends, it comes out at -3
